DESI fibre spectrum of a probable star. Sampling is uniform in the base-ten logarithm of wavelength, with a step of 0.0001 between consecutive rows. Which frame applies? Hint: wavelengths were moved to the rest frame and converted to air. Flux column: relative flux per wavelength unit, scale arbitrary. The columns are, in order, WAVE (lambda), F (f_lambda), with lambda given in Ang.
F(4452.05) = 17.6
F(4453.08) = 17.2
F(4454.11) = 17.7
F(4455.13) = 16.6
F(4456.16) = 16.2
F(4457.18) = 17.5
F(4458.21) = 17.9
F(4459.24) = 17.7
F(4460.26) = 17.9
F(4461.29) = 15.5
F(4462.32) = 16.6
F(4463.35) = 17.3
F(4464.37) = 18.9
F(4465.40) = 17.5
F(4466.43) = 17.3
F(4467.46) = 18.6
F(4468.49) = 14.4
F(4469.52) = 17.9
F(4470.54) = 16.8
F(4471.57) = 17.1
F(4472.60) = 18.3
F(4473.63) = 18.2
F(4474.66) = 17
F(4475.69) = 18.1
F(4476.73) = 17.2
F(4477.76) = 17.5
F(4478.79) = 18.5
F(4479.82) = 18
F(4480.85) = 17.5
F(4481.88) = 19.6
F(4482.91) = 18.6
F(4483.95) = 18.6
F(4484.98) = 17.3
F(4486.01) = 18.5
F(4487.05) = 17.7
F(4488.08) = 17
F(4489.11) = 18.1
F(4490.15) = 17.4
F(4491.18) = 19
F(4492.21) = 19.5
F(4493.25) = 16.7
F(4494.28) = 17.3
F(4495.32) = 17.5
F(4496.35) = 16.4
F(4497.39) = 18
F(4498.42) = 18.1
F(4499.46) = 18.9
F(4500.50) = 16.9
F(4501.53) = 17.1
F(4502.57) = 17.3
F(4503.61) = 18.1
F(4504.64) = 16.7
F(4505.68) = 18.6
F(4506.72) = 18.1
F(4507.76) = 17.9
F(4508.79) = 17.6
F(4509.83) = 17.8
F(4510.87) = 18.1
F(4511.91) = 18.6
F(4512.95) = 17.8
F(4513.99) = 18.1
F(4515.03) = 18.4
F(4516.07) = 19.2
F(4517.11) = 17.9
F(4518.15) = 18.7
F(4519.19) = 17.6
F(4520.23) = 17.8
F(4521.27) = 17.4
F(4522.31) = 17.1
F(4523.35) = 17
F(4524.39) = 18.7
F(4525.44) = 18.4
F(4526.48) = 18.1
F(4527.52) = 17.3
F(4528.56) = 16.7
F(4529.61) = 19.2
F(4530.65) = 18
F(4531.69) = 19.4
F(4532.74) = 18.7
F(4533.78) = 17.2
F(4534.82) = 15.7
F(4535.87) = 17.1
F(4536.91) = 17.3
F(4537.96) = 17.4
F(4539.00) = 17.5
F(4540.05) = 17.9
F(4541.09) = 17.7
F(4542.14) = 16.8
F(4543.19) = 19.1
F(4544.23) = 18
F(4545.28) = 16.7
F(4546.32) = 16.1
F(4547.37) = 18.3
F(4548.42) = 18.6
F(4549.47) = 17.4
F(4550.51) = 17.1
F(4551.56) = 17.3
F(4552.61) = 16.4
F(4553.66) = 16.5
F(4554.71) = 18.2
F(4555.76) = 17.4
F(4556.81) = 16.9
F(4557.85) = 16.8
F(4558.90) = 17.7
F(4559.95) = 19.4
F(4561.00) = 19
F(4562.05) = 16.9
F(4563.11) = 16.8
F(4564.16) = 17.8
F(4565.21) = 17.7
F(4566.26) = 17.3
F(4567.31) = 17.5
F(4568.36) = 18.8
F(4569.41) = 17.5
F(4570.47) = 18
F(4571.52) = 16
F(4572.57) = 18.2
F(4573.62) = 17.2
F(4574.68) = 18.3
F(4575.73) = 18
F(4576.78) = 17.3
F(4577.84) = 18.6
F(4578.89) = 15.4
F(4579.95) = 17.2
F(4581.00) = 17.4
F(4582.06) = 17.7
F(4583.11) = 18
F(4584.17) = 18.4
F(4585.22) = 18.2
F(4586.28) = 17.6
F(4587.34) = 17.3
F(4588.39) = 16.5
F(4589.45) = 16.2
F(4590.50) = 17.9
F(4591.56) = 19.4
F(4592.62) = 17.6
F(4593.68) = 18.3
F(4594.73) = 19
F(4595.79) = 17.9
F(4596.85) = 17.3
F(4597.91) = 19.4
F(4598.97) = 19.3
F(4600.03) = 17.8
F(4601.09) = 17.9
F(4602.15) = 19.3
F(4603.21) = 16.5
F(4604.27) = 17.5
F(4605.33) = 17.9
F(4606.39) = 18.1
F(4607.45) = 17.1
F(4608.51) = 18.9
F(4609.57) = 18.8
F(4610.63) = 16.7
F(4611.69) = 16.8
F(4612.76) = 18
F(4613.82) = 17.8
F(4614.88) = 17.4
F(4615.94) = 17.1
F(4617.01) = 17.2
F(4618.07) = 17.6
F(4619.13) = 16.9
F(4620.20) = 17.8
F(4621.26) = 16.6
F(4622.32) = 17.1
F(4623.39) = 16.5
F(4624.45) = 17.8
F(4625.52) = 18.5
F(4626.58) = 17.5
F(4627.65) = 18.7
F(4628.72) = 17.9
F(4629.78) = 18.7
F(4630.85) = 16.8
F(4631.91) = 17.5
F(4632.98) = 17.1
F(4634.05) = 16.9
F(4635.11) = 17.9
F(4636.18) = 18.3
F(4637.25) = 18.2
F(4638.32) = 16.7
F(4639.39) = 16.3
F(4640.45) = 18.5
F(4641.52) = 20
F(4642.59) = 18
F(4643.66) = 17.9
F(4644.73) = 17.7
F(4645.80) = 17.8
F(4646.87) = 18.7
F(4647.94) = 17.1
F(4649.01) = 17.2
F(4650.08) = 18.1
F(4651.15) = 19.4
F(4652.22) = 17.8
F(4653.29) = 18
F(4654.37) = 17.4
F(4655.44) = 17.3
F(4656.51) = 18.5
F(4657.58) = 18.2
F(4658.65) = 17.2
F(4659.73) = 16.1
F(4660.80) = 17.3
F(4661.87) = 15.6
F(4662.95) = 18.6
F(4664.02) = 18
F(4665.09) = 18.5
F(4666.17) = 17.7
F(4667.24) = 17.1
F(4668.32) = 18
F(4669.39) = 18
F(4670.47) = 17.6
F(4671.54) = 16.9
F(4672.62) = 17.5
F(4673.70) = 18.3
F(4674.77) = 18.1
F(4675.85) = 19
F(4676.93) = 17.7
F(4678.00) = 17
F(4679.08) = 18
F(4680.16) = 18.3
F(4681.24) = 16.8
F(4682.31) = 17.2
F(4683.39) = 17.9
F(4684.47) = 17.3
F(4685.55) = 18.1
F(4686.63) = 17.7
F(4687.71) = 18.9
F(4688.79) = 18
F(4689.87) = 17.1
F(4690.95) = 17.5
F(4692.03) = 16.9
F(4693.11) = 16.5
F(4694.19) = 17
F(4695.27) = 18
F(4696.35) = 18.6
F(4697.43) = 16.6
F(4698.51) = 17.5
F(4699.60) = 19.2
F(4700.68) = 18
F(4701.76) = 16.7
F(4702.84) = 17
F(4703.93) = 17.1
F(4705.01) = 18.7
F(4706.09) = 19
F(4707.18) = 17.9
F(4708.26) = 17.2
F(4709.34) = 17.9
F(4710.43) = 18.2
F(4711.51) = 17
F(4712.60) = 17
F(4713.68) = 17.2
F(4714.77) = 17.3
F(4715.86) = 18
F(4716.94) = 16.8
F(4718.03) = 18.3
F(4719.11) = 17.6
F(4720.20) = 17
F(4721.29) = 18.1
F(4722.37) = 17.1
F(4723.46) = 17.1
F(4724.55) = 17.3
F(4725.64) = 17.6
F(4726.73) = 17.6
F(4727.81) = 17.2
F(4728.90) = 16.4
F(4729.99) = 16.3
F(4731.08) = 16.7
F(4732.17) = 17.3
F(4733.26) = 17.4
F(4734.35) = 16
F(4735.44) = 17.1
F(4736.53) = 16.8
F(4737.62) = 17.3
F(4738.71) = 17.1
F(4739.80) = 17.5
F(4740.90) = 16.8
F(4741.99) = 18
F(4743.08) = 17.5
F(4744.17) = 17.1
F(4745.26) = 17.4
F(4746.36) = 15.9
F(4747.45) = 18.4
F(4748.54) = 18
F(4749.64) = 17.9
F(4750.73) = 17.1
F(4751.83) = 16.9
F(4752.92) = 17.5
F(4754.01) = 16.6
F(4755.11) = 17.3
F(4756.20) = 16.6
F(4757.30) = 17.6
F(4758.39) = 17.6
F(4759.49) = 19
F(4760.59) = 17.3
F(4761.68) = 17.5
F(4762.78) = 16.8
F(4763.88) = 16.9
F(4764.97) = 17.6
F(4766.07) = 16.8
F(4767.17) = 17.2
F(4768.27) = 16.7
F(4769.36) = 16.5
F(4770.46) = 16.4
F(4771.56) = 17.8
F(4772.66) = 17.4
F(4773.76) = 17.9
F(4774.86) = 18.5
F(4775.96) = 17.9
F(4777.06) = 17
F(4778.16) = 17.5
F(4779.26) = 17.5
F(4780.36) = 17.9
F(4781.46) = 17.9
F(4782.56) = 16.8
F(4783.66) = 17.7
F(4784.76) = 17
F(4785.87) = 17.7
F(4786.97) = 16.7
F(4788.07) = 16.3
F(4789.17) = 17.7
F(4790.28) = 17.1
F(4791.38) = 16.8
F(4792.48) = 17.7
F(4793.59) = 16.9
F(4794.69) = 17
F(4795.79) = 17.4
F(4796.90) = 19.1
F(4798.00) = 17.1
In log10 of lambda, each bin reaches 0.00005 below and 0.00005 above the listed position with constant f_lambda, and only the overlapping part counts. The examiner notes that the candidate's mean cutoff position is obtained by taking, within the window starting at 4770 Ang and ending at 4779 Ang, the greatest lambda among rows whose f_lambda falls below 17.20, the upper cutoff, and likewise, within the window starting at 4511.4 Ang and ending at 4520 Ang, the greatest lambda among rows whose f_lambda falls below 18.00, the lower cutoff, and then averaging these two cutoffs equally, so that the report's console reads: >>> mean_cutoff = 4648.1 Ang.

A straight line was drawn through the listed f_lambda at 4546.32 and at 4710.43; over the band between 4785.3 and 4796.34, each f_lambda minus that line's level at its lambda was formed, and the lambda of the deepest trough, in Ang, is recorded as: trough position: 4788.07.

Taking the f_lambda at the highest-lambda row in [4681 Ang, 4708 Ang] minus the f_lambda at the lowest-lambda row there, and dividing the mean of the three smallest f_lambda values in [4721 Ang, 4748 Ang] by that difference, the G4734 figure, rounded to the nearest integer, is 15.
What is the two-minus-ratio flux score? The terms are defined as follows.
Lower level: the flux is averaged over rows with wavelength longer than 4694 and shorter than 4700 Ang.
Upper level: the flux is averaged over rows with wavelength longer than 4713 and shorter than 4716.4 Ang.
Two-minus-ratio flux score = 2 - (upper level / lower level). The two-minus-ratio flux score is 1.02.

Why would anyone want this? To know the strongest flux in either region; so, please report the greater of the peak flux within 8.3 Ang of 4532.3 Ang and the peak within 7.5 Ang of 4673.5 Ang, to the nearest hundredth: 19.40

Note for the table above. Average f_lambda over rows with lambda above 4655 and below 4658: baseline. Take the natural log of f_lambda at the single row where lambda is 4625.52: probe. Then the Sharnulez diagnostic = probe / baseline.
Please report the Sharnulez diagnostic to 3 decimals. 0.162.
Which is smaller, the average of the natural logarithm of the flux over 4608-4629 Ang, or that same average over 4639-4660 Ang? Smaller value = 2.87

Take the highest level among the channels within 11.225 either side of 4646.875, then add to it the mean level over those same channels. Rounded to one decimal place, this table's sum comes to 38.0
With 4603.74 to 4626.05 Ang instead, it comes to 36.4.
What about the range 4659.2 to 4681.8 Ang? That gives 36.6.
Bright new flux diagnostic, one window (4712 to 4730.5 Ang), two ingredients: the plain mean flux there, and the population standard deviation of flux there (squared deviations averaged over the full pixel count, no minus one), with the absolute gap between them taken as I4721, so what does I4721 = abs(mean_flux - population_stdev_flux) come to 16.76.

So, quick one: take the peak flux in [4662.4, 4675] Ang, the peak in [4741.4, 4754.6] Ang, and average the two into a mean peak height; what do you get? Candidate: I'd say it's 18.5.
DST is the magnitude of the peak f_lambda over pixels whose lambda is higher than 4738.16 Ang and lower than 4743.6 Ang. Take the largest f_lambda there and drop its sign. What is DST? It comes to 18.0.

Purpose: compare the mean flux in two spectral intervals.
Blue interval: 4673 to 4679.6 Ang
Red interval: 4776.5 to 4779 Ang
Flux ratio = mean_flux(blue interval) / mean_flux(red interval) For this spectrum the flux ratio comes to 1.04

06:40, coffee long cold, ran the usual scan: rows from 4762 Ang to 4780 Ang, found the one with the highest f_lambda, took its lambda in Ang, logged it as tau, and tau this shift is 4774.86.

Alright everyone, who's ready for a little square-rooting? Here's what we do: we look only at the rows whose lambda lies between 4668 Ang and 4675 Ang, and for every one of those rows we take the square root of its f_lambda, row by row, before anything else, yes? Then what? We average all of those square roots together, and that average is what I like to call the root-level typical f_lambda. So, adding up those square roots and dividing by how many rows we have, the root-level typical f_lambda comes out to 4.22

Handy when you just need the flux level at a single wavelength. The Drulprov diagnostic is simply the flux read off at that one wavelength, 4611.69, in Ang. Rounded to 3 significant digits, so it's 16.8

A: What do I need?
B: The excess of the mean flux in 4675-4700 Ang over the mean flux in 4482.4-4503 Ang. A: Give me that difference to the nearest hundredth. -0.11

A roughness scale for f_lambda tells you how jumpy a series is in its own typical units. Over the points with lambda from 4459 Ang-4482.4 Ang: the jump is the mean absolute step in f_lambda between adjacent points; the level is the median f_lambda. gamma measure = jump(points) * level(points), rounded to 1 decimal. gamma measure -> 21.4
